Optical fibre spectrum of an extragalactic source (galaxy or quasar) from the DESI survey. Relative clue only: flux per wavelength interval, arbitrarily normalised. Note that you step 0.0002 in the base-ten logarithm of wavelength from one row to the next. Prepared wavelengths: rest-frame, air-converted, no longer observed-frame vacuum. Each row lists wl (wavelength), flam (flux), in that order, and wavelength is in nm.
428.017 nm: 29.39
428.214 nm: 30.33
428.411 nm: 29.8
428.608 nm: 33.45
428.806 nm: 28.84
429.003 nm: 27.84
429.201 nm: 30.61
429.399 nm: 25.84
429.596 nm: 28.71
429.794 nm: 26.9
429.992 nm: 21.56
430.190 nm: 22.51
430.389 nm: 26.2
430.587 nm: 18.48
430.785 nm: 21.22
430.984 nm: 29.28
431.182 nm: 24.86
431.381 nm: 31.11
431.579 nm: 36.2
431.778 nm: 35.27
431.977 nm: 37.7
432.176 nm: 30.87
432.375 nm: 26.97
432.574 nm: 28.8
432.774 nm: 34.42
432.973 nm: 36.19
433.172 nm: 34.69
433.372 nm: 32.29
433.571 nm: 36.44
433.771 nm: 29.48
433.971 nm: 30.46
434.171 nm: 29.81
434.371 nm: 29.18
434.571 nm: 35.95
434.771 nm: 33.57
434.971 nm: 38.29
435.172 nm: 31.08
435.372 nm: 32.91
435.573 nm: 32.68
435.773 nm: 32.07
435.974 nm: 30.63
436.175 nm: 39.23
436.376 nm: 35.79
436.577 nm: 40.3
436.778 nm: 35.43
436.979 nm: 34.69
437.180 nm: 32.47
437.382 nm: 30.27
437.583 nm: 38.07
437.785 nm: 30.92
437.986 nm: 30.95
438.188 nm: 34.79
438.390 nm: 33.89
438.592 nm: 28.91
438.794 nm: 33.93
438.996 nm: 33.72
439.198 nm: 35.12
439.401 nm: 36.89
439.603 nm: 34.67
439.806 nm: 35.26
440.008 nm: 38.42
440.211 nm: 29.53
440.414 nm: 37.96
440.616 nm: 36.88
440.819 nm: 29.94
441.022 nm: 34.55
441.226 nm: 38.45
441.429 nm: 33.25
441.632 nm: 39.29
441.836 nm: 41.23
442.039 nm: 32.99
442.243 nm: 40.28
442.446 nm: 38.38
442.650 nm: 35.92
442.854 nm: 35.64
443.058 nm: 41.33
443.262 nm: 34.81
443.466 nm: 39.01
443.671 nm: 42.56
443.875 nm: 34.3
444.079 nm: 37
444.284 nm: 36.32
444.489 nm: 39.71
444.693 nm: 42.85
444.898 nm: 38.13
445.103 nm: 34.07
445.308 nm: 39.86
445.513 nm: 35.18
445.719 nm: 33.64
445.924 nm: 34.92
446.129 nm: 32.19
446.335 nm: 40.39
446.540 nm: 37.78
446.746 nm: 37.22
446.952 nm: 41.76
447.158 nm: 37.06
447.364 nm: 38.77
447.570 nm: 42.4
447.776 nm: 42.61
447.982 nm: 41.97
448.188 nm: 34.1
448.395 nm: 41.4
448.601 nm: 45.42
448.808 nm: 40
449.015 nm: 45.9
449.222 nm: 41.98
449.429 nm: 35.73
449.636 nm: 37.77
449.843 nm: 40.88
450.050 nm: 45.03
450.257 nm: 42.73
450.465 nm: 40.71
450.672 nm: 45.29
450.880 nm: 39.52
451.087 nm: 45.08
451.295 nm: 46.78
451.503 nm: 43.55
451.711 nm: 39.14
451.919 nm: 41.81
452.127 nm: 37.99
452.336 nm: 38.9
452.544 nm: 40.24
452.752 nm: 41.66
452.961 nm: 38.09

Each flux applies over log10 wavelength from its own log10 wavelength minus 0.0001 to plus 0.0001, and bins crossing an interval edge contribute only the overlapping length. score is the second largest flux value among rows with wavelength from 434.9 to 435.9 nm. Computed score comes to 32.91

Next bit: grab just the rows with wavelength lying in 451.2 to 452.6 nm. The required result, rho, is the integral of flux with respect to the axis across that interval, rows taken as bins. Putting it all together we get 58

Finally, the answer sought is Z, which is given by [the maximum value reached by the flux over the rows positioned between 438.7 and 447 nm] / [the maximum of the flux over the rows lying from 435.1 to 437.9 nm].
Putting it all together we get 1.06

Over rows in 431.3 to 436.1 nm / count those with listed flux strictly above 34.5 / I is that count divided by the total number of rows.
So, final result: 0.3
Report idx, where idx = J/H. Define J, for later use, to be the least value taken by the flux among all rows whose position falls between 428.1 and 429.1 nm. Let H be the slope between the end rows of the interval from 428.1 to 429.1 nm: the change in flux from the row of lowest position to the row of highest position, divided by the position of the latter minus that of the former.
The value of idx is -9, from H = -3.2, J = 27.84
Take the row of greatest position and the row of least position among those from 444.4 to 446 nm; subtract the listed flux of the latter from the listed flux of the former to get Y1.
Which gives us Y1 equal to -4.8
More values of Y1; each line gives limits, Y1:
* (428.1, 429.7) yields -1.6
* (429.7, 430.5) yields -0.7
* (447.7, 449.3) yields -0.6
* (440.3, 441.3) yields 0.5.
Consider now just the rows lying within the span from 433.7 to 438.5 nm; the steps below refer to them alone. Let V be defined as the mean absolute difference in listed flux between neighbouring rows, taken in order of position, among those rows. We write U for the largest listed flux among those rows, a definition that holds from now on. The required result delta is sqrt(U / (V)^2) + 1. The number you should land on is 2.98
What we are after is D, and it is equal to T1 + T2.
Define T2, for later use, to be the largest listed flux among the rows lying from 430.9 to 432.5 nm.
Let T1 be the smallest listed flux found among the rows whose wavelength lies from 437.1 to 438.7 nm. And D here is 67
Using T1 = 28.91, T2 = 37.7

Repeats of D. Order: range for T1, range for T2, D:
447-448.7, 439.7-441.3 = 73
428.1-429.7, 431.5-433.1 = 64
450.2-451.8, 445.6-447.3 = 81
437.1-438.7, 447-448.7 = 74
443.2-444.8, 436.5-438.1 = 75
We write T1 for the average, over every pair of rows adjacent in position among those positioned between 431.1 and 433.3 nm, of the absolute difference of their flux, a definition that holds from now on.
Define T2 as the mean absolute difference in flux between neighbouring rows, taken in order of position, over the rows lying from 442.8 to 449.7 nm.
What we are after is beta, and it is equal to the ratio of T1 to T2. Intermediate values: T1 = 3.6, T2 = 4.0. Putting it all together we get 0.90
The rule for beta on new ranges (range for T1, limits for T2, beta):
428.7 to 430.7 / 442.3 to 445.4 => 0.87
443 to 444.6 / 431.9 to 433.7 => 1.20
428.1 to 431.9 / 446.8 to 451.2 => 0.92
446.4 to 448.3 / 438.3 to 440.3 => 0.95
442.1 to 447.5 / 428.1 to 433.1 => 0.96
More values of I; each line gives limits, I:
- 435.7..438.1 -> 0.5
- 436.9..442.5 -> 0.6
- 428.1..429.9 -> 0.0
